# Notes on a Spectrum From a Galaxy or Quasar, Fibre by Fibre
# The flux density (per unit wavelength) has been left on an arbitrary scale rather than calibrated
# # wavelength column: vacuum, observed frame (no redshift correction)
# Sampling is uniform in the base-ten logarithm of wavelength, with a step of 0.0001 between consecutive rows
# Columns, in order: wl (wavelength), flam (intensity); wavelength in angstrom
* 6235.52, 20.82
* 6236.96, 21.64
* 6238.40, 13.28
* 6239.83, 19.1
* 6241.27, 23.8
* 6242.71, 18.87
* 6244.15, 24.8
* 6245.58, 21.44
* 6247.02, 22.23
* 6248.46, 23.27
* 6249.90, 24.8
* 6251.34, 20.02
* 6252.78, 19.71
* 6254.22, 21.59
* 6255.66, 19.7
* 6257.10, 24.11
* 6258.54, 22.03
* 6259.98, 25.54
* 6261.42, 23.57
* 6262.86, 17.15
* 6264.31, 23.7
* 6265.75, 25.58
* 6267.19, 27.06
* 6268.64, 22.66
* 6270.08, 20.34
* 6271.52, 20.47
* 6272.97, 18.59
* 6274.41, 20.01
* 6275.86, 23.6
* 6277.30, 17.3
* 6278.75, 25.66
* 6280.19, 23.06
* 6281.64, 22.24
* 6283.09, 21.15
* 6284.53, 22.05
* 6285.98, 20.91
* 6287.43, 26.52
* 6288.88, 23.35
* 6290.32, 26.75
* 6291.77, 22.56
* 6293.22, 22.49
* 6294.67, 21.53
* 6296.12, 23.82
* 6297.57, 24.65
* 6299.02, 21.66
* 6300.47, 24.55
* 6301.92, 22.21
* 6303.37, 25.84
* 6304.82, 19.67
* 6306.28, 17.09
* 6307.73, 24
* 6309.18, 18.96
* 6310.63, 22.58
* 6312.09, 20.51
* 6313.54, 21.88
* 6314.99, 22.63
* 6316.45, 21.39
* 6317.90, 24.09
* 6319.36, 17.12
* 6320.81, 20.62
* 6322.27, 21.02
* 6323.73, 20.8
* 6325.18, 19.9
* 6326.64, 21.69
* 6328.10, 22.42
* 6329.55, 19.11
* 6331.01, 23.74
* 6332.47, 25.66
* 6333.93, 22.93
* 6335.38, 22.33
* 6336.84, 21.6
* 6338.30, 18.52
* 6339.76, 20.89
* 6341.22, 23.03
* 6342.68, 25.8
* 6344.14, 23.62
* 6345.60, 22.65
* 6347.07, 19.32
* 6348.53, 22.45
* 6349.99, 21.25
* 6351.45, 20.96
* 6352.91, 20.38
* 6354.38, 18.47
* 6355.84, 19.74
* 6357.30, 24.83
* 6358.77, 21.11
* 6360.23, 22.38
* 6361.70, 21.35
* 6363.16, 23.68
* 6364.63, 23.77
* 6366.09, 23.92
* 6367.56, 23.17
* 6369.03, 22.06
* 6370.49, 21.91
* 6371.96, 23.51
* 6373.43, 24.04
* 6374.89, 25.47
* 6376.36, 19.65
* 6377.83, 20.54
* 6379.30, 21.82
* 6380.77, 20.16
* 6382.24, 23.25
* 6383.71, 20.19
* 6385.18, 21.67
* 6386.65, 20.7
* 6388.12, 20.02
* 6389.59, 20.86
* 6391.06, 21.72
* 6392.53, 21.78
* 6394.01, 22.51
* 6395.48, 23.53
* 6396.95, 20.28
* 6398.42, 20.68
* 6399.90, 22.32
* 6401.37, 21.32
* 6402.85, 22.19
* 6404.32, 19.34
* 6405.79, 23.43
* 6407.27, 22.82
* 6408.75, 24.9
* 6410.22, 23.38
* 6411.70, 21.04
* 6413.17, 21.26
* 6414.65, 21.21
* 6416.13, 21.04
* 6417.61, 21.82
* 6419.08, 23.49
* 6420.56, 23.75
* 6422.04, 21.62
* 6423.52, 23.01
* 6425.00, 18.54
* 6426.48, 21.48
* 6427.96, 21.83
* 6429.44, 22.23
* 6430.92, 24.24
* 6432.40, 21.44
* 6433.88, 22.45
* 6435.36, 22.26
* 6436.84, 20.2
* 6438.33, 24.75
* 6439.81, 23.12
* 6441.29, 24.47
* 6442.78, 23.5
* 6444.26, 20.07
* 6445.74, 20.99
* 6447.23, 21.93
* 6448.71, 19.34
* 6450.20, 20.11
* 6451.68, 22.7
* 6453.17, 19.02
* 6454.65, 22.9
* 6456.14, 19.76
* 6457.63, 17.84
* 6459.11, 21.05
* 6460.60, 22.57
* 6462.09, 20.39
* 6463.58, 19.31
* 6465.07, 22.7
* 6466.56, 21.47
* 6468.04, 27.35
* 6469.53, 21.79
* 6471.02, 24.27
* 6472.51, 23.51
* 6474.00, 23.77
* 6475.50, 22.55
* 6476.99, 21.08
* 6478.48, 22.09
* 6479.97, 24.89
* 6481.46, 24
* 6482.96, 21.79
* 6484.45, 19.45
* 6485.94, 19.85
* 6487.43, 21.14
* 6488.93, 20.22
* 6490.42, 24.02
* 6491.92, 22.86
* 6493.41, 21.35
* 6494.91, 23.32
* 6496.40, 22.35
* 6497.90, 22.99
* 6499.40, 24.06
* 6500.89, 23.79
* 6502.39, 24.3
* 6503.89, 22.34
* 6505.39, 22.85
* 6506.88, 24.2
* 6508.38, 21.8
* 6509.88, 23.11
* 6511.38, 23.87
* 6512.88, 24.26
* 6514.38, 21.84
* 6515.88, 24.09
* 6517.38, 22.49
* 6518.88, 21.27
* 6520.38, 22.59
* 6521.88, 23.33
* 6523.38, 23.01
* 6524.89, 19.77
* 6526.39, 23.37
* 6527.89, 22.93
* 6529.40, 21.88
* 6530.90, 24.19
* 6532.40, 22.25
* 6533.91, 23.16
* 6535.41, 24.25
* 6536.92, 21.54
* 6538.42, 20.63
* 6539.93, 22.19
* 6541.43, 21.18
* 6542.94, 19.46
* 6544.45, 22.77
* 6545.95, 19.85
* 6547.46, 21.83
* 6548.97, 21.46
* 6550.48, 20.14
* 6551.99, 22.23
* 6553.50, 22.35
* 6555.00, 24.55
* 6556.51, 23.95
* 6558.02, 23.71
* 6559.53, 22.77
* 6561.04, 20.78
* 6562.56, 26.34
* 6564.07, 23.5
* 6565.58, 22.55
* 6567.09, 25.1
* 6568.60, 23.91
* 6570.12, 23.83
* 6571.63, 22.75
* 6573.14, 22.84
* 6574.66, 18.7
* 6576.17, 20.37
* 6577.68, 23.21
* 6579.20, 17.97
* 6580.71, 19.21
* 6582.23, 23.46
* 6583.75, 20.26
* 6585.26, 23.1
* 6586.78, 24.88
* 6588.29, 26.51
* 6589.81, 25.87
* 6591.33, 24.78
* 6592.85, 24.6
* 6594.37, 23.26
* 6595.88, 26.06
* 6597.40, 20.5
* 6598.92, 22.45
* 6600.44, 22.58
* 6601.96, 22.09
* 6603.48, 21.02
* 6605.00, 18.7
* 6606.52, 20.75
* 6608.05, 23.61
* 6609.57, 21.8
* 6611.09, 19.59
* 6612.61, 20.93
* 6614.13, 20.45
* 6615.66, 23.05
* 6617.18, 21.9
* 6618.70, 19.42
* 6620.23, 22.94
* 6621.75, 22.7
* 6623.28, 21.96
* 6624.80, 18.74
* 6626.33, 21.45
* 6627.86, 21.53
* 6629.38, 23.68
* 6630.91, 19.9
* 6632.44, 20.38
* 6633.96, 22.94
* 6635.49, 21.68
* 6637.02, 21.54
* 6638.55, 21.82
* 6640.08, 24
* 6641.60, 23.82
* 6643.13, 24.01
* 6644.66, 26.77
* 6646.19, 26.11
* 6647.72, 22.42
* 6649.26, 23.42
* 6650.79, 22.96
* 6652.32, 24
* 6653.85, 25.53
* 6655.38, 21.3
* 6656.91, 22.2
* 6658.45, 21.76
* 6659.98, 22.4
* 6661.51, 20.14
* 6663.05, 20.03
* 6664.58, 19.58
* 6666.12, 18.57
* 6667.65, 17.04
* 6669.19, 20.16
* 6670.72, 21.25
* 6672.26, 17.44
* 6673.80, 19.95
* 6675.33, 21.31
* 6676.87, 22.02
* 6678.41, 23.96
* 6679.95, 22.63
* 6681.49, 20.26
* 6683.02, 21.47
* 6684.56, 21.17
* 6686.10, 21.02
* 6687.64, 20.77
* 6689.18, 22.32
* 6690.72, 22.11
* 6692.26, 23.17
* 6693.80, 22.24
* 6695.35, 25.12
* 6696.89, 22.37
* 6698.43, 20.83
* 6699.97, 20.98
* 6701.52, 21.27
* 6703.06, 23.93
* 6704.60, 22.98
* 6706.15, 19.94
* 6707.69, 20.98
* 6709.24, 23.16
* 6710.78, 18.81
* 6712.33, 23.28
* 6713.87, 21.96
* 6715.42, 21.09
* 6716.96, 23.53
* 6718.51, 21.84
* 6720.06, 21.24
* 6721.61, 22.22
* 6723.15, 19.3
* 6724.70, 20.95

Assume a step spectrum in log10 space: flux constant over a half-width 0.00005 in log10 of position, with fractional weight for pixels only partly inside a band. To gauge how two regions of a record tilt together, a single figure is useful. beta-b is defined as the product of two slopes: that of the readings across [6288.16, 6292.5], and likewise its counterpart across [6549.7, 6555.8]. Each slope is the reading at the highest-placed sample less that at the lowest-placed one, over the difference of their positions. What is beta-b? -0.27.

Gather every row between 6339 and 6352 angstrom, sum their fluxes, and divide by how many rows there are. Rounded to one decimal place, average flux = 22.2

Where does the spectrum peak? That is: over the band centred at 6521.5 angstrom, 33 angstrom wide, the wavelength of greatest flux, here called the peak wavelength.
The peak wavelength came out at 6512.88 angstrom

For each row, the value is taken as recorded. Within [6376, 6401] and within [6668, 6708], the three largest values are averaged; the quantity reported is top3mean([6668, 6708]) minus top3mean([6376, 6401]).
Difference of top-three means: 1.2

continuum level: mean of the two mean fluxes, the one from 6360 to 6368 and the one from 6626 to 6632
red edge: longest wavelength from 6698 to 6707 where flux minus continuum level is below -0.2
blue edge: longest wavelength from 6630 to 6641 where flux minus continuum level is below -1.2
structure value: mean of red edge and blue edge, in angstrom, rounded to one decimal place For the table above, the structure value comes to 6669.3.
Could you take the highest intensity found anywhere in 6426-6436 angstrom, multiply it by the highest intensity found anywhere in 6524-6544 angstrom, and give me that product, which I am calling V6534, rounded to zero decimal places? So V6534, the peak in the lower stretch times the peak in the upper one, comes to 588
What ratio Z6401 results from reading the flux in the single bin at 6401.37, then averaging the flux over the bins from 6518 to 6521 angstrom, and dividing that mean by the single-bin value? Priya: 1.03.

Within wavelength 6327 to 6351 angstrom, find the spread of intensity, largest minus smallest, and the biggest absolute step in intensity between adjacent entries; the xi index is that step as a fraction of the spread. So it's 0.64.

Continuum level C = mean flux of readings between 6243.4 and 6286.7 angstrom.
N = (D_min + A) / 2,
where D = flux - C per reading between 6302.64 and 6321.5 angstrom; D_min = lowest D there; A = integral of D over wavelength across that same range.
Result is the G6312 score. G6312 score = -11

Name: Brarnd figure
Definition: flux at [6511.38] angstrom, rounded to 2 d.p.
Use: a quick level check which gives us 23.87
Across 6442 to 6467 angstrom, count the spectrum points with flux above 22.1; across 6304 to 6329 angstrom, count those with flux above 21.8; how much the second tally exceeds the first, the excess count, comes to 1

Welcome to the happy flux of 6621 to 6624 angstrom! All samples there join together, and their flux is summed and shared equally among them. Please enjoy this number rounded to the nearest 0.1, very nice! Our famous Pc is 22.3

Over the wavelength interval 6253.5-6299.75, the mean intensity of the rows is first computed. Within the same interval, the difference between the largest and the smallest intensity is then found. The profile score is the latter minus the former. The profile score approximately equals -12.6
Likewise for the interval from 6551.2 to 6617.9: -14.0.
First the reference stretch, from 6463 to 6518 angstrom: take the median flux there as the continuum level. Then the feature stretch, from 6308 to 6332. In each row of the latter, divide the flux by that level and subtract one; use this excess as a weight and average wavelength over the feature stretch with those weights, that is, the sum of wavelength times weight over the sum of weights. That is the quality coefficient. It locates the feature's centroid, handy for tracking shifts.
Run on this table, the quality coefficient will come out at 6319.6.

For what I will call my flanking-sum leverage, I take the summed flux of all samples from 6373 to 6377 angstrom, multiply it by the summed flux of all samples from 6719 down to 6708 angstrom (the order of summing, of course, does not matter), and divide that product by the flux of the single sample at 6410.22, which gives 455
